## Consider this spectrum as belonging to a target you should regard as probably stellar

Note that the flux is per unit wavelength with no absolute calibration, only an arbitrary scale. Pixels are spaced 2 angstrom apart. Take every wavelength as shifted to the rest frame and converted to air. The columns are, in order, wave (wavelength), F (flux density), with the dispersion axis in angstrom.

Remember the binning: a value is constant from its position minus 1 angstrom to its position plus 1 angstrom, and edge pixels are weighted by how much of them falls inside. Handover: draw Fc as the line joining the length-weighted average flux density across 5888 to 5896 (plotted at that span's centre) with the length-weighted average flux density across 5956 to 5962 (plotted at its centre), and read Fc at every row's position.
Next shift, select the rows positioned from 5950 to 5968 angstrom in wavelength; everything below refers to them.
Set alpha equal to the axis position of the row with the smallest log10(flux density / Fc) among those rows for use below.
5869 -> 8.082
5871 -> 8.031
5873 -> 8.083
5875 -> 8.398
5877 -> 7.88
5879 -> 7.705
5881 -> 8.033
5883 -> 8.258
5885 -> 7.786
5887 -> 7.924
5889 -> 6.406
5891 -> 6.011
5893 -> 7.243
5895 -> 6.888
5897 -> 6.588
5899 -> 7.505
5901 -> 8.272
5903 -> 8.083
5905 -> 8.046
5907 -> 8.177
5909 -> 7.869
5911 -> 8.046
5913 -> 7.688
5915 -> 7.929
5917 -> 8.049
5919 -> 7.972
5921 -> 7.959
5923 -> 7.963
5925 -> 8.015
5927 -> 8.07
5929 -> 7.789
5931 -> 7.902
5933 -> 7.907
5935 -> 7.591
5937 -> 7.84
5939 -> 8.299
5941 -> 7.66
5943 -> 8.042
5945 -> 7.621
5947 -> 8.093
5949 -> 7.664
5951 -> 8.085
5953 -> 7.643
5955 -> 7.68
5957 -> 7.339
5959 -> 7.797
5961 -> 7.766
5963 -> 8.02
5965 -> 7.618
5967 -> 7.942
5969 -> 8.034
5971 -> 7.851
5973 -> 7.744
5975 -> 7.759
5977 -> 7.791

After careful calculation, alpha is 5957 angstrom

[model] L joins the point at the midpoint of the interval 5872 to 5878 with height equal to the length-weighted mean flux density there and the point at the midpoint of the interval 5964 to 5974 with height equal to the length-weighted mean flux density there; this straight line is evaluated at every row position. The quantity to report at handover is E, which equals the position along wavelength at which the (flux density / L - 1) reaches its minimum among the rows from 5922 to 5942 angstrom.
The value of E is 5935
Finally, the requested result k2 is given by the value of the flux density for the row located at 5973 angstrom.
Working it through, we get 7.744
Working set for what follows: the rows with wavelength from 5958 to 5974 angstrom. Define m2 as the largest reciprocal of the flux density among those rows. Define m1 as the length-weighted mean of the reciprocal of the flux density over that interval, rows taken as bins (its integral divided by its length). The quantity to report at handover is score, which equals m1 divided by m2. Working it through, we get 0.971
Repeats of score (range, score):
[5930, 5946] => 0.967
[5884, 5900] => 0.861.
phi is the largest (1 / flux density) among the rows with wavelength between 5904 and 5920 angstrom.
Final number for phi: 0.130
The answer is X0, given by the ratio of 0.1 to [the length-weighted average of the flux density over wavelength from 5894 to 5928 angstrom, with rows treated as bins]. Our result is 0.0128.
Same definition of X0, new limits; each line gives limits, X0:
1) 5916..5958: 0.0127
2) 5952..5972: 0.0129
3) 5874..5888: 0.0125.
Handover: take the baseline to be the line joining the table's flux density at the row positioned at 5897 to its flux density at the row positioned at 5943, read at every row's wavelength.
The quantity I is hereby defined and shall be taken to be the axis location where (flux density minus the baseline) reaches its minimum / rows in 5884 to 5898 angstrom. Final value 5891 angstrom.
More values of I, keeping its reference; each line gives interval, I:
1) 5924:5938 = 5935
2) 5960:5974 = 5973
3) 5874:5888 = 5885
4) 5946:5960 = 5957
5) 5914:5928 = 5927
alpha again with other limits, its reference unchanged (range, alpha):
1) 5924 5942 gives 5941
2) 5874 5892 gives 5891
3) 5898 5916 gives 5913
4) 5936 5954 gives 5953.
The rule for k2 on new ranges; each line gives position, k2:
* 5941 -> 7.66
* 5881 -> 8.033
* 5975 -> 7.759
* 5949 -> 7.664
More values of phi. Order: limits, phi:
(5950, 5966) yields 0.136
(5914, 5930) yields 0.128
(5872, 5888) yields 0.130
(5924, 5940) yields 0.132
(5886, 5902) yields 0.166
